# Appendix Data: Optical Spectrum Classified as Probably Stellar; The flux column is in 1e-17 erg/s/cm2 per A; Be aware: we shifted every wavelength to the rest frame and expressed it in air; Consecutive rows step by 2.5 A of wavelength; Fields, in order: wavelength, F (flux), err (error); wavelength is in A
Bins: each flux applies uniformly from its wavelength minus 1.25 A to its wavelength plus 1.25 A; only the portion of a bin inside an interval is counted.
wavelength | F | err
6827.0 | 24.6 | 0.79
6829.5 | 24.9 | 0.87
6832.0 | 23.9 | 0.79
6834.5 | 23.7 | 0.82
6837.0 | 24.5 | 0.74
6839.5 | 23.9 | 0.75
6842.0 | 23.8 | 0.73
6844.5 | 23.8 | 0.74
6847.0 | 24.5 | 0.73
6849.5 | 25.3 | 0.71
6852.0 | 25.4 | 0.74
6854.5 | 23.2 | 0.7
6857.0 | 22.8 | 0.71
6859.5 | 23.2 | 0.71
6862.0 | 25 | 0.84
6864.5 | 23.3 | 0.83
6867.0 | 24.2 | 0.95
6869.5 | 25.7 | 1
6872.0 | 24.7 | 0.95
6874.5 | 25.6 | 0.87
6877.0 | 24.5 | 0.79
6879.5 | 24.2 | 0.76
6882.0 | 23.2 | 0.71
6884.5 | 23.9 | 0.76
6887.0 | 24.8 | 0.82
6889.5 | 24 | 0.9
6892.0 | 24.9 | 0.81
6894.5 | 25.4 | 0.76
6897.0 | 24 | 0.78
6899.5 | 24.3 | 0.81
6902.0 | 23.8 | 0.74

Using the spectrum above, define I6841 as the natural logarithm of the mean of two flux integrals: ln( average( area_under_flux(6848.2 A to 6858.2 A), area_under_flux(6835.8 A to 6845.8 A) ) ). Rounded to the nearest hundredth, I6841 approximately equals 5.48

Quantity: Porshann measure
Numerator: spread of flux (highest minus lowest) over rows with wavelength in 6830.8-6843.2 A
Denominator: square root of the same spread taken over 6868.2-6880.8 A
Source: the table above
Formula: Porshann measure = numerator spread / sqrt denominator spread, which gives 0.65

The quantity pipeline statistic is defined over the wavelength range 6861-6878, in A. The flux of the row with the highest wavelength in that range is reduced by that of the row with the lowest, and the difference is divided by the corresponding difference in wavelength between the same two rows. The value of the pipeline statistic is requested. -0.033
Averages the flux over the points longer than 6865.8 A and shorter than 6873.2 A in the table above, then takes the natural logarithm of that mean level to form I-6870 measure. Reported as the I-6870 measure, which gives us 3.21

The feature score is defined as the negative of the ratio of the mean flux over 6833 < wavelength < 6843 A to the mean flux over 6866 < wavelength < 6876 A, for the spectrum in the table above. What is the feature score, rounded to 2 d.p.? -0.96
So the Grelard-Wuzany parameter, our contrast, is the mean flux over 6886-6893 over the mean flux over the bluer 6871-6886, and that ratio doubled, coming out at 2.02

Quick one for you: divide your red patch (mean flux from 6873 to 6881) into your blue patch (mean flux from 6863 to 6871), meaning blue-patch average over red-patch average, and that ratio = 0.99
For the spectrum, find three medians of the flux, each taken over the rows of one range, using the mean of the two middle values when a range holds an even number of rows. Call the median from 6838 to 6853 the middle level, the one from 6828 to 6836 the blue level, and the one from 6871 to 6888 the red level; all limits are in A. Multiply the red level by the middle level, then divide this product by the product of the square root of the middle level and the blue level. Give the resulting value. 5.04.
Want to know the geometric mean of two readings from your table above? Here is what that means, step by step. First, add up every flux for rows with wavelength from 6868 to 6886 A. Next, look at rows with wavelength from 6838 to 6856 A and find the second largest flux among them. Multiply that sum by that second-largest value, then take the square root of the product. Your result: 65.9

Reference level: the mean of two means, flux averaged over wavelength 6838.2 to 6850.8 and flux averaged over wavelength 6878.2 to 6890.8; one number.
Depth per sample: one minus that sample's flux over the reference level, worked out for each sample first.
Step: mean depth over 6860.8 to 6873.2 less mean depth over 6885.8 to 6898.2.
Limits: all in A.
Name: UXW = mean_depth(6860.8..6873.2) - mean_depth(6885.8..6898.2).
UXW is 0.00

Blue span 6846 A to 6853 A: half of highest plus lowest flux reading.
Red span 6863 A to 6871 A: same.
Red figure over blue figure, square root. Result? 0.99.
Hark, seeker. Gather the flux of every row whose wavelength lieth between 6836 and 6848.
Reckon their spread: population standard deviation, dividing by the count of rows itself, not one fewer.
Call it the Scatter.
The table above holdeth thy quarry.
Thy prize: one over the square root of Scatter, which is 1.74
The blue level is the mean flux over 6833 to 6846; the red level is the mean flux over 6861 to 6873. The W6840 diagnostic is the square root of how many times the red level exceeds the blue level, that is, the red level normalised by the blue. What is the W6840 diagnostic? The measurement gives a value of 1.013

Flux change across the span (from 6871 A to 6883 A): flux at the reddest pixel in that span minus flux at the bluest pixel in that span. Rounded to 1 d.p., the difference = -1.5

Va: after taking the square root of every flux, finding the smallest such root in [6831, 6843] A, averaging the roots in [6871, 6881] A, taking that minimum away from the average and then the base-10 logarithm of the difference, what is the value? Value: -1.0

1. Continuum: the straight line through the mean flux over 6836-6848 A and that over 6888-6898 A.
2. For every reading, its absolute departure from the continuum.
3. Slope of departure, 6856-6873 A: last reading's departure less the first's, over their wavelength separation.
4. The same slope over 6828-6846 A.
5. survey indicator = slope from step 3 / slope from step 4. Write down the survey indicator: 2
